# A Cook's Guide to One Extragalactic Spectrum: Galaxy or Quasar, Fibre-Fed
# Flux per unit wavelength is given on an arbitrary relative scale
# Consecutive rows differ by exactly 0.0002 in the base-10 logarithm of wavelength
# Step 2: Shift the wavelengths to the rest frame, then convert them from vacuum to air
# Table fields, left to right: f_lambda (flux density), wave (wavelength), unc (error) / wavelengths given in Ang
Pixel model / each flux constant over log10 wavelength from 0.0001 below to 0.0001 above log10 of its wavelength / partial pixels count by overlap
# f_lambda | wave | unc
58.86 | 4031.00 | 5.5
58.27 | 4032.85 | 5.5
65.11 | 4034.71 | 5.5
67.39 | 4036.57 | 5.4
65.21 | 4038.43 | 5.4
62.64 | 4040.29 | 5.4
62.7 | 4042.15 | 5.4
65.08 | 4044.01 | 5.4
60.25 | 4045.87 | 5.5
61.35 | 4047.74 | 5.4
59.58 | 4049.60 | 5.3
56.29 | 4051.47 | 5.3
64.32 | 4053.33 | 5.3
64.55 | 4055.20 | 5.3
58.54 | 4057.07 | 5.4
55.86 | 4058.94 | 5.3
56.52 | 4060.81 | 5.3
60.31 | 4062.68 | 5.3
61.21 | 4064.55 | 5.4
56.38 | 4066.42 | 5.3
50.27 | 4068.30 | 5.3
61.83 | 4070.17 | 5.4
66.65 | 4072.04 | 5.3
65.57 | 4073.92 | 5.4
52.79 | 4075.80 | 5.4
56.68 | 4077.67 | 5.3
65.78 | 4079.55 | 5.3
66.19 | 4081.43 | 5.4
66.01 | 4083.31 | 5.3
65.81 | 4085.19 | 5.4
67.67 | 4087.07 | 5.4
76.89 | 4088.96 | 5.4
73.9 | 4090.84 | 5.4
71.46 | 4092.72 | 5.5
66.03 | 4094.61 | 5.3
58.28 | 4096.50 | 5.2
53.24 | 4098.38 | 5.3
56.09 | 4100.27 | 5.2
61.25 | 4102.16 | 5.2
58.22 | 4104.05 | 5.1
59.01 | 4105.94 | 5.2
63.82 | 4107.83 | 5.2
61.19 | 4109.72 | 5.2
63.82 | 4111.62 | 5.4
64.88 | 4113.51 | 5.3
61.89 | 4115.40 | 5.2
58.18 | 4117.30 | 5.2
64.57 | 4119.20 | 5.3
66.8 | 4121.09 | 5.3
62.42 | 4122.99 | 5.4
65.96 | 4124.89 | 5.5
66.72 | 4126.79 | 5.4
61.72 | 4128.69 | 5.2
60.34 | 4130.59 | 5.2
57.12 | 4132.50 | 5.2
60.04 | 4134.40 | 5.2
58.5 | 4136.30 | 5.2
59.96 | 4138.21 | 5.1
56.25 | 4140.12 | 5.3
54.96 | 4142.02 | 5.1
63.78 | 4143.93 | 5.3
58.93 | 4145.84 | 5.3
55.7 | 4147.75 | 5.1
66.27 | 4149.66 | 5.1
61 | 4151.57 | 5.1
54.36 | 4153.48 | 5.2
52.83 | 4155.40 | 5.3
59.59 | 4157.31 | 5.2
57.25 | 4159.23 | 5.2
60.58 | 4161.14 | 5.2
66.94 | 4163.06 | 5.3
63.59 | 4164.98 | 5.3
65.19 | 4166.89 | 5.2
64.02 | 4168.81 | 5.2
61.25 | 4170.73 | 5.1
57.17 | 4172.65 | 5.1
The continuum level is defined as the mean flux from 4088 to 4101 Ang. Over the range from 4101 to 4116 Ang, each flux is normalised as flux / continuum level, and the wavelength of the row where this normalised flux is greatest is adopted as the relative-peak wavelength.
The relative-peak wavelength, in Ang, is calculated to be 4113.51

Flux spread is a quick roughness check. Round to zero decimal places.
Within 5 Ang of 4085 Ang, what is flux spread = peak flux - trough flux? 11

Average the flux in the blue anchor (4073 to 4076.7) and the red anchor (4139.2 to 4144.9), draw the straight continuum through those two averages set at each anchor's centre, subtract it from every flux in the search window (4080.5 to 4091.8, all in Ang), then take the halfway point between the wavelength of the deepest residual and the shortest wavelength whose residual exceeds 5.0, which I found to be 4083.3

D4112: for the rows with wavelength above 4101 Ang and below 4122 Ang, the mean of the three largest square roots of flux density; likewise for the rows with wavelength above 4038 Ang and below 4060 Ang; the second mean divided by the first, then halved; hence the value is 0.498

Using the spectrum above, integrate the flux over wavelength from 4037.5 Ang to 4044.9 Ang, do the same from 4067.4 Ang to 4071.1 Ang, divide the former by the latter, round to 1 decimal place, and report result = 2.3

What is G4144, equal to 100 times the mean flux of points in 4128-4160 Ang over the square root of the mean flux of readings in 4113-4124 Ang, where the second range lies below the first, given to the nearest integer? 739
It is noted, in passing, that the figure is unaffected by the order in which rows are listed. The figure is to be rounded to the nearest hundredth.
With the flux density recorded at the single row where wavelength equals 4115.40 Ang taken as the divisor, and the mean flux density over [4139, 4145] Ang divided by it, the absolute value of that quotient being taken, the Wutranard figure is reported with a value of 0.94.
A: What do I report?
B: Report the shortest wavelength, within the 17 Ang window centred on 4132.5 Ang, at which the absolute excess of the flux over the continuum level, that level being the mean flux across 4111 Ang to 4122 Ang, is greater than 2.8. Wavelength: 4126.79 Ang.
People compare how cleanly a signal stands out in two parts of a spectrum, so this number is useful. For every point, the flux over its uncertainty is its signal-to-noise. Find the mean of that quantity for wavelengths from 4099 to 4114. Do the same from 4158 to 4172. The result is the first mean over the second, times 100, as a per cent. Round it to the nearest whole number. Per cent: 97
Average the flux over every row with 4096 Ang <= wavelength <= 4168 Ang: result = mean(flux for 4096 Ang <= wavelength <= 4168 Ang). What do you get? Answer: 60.6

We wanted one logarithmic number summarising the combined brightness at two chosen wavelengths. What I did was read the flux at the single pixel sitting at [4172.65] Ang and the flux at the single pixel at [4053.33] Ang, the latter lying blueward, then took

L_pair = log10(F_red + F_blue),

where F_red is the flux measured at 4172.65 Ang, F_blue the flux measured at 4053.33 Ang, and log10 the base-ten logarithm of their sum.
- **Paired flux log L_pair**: 2.085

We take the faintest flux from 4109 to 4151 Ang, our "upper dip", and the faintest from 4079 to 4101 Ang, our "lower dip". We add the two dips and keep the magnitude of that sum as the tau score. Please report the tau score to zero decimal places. 108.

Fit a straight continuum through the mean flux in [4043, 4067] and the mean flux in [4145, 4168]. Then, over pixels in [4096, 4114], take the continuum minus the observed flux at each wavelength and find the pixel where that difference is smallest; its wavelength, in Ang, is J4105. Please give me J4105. 4113.51 Ang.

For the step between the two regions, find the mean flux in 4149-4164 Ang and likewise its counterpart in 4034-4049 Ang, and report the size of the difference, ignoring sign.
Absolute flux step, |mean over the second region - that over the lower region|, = 3.9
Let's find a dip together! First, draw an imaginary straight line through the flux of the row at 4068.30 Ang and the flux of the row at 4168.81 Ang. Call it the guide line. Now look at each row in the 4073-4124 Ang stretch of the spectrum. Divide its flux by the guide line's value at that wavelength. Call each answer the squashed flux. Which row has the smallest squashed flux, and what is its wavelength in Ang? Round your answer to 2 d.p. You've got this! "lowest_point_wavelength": 4098.38 Ang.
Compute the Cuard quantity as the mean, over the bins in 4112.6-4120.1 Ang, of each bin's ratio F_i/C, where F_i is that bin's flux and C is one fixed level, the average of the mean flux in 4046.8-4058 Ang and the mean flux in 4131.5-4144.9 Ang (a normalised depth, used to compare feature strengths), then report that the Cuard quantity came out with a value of 1.04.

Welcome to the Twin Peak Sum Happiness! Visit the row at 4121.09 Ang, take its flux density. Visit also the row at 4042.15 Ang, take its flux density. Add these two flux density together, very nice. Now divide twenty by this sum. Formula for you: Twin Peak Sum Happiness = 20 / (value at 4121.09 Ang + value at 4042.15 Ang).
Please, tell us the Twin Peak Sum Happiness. 0.154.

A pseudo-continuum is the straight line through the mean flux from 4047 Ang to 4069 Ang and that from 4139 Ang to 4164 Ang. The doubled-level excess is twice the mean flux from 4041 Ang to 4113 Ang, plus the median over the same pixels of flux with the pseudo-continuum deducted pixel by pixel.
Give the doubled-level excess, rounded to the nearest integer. 126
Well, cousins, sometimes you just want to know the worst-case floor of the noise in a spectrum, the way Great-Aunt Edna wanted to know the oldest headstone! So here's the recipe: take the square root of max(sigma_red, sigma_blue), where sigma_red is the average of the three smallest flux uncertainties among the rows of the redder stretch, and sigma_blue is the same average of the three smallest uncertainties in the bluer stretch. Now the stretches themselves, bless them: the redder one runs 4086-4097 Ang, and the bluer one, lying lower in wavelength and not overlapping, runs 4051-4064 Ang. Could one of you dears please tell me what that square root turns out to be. 2.302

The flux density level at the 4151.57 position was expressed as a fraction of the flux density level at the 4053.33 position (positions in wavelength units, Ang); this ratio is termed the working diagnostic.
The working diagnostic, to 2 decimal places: 0.95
